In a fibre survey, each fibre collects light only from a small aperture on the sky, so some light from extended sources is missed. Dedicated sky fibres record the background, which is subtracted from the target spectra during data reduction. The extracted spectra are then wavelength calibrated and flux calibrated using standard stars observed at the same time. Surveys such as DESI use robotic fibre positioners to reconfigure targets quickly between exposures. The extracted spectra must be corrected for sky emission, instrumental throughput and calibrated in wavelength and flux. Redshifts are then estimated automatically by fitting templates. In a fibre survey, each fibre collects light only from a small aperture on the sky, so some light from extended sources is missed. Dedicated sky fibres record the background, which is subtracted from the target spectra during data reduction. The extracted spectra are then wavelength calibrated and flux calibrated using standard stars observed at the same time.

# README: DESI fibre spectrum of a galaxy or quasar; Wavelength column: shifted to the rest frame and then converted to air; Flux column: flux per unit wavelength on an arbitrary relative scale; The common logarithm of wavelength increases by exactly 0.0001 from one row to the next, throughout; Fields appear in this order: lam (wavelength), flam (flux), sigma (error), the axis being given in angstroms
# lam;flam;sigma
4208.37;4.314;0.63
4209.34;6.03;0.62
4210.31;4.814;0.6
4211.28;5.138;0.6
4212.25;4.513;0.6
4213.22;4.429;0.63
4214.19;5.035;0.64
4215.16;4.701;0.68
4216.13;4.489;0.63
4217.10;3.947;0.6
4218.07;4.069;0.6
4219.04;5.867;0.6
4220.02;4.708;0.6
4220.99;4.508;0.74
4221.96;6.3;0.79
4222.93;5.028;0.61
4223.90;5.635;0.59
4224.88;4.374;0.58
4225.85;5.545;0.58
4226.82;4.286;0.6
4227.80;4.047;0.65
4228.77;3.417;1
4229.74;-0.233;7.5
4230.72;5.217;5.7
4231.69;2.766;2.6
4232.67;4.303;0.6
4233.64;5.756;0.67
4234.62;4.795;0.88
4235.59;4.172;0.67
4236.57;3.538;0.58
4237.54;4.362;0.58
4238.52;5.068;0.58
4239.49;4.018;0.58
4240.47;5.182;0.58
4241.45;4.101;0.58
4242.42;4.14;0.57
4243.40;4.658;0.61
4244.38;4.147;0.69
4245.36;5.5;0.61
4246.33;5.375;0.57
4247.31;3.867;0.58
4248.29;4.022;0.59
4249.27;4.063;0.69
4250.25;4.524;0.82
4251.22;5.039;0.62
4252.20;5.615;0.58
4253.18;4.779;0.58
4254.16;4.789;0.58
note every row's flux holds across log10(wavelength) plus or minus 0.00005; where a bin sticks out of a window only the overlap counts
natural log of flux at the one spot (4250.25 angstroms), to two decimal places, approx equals 1.51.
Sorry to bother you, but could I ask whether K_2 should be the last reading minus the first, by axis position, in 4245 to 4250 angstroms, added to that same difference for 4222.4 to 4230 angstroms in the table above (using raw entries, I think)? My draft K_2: -6.7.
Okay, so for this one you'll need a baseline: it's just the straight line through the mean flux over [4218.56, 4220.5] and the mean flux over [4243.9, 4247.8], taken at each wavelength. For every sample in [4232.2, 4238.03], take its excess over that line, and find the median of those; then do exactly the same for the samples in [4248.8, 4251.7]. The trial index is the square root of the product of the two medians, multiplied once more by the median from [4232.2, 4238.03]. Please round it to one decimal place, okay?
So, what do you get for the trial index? -0.2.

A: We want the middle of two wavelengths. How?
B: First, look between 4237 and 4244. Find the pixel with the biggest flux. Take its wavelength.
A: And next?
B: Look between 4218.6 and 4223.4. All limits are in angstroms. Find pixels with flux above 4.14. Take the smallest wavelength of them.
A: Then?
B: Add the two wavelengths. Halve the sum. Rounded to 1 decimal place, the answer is 4229.8 angstroms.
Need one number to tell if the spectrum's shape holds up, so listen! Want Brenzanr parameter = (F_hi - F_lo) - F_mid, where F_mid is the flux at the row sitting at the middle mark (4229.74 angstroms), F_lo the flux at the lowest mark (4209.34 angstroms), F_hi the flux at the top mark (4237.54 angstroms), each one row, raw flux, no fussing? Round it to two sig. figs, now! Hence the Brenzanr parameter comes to -1.4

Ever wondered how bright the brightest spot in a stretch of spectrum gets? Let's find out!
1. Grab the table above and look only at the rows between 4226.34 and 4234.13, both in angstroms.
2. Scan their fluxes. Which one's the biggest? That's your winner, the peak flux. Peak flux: 5.756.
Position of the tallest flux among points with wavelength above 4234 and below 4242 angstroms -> 4240.47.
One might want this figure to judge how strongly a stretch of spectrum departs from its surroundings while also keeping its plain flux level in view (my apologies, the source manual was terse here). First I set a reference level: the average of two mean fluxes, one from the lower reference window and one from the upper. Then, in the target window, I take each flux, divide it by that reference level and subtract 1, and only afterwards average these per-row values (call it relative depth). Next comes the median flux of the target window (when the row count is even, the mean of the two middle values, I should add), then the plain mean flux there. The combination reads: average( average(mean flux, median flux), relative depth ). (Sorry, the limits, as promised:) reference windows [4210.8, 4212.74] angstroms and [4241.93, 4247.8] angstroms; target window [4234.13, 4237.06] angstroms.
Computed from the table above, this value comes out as 2.0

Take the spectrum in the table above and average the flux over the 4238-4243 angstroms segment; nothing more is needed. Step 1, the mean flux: 4.5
